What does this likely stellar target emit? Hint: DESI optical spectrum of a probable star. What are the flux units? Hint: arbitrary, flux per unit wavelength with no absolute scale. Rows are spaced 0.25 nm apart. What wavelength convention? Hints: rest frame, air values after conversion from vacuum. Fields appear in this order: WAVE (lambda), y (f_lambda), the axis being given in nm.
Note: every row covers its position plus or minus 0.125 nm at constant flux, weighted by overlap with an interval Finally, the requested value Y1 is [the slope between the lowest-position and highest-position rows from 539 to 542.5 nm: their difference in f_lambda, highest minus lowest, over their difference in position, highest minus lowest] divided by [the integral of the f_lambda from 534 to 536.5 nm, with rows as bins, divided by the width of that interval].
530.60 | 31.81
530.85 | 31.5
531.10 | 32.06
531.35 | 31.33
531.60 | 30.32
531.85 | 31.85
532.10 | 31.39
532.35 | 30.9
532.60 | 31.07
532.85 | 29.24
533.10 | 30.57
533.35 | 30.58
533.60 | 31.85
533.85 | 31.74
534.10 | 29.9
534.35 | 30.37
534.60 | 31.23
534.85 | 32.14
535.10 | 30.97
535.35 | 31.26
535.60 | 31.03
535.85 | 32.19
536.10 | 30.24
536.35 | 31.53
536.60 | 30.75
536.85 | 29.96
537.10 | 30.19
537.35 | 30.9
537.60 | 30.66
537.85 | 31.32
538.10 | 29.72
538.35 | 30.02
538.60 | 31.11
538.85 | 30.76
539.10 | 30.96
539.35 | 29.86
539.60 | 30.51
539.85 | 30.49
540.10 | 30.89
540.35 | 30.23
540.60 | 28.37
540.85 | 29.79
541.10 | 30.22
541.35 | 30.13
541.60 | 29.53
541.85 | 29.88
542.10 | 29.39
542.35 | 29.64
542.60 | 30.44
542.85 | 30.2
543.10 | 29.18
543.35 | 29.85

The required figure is -0.013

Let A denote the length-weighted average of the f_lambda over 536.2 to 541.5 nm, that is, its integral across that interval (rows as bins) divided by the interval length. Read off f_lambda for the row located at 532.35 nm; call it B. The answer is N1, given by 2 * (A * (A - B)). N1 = -31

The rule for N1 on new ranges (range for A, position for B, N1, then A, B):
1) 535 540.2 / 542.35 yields 67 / 30.7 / 29.64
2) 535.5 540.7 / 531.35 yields -47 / 30.6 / 31.33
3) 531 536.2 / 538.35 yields 64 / 31.1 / 30.02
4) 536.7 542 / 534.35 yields -7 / 30.3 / 30.37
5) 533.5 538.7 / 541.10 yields 42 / 30.9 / 30.22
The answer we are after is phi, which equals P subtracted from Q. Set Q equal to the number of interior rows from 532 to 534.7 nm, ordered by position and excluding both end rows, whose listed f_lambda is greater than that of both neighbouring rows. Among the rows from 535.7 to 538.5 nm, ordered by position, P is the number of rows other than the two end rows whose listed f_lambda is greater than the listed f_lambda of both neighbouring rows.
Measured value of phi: -1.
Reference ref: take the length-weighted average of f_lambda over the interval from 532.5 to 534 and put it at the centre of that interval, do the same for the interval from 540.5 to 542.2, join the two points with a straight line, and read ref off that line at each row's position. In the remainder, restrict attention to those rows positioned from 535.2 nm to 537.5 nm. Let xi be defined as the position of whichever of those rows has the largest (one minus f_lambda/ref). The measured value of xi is 536.85 nm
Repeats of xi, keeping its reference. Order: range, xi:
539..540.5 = 539.35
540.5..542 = 540.60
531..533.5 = 532.85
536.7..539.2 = 538.10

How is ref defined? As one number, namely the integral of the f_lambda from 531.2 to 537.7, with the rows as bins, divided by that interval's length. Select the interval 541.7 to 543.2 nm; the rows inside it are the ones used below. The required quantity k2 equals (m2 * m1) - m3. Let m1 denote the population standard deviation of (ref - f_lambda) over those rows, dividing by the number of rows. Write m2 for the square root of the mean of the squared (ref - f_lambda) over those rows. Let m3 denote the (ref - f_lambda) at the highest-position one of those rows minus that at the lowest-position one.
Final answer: -0.2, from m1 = 0.44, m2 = 1.23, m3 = 0.70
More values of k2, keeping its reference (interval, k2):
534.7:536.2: -1.4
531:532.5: -0.8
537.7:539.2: 0.0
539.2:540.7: -0.5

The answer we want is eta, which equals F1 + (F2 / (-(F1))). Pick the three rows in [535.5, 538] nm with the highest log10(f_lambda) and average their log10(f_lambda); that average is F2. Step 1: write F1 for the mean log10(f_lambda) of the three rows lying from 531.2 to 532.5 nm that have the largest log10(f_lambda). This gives 0.497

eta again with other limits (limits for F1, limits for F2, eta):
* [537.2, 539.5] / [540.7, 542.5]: 0.503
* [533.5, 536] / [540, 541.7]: 0.521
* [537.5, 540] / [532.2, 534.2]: 0.489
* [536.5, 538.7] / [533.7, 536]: 0.484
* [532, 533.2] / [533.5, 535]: 0.486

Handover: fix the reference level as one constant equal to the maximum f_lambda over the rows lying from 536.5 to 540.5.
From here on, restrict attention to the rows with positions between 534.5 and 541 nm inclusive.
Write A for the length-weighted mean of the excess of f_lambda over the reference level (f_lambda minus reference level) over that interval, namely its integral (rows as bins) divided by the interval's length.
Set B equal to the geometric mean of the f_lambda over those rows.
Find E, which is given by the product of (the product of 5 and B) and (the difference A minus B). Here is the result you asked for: -4798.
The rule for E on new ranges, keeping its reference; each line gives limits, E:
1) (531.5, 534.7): -4828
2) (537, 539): -4787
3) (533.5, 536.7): -4879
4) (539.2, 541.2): -4701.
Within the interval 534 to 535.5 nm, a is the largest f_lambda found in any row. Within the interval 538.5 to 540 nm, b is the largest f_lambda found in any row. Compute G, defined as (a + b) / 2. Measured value 31.6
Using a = 32.14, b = 31.11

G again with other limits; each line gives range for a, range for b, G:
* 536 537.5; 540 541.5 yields 31.2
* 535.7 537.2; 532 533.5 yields 31.8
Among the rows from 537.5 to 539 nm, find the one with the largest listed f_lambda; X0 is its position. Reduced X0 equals 537.85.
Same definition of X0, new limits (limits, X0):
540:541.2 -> 540.10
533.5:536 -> 535.85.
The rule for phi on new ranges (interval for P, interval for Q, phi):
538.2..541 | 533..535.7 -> -1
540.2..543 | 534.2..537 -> 1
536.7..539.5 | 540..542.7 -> -2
